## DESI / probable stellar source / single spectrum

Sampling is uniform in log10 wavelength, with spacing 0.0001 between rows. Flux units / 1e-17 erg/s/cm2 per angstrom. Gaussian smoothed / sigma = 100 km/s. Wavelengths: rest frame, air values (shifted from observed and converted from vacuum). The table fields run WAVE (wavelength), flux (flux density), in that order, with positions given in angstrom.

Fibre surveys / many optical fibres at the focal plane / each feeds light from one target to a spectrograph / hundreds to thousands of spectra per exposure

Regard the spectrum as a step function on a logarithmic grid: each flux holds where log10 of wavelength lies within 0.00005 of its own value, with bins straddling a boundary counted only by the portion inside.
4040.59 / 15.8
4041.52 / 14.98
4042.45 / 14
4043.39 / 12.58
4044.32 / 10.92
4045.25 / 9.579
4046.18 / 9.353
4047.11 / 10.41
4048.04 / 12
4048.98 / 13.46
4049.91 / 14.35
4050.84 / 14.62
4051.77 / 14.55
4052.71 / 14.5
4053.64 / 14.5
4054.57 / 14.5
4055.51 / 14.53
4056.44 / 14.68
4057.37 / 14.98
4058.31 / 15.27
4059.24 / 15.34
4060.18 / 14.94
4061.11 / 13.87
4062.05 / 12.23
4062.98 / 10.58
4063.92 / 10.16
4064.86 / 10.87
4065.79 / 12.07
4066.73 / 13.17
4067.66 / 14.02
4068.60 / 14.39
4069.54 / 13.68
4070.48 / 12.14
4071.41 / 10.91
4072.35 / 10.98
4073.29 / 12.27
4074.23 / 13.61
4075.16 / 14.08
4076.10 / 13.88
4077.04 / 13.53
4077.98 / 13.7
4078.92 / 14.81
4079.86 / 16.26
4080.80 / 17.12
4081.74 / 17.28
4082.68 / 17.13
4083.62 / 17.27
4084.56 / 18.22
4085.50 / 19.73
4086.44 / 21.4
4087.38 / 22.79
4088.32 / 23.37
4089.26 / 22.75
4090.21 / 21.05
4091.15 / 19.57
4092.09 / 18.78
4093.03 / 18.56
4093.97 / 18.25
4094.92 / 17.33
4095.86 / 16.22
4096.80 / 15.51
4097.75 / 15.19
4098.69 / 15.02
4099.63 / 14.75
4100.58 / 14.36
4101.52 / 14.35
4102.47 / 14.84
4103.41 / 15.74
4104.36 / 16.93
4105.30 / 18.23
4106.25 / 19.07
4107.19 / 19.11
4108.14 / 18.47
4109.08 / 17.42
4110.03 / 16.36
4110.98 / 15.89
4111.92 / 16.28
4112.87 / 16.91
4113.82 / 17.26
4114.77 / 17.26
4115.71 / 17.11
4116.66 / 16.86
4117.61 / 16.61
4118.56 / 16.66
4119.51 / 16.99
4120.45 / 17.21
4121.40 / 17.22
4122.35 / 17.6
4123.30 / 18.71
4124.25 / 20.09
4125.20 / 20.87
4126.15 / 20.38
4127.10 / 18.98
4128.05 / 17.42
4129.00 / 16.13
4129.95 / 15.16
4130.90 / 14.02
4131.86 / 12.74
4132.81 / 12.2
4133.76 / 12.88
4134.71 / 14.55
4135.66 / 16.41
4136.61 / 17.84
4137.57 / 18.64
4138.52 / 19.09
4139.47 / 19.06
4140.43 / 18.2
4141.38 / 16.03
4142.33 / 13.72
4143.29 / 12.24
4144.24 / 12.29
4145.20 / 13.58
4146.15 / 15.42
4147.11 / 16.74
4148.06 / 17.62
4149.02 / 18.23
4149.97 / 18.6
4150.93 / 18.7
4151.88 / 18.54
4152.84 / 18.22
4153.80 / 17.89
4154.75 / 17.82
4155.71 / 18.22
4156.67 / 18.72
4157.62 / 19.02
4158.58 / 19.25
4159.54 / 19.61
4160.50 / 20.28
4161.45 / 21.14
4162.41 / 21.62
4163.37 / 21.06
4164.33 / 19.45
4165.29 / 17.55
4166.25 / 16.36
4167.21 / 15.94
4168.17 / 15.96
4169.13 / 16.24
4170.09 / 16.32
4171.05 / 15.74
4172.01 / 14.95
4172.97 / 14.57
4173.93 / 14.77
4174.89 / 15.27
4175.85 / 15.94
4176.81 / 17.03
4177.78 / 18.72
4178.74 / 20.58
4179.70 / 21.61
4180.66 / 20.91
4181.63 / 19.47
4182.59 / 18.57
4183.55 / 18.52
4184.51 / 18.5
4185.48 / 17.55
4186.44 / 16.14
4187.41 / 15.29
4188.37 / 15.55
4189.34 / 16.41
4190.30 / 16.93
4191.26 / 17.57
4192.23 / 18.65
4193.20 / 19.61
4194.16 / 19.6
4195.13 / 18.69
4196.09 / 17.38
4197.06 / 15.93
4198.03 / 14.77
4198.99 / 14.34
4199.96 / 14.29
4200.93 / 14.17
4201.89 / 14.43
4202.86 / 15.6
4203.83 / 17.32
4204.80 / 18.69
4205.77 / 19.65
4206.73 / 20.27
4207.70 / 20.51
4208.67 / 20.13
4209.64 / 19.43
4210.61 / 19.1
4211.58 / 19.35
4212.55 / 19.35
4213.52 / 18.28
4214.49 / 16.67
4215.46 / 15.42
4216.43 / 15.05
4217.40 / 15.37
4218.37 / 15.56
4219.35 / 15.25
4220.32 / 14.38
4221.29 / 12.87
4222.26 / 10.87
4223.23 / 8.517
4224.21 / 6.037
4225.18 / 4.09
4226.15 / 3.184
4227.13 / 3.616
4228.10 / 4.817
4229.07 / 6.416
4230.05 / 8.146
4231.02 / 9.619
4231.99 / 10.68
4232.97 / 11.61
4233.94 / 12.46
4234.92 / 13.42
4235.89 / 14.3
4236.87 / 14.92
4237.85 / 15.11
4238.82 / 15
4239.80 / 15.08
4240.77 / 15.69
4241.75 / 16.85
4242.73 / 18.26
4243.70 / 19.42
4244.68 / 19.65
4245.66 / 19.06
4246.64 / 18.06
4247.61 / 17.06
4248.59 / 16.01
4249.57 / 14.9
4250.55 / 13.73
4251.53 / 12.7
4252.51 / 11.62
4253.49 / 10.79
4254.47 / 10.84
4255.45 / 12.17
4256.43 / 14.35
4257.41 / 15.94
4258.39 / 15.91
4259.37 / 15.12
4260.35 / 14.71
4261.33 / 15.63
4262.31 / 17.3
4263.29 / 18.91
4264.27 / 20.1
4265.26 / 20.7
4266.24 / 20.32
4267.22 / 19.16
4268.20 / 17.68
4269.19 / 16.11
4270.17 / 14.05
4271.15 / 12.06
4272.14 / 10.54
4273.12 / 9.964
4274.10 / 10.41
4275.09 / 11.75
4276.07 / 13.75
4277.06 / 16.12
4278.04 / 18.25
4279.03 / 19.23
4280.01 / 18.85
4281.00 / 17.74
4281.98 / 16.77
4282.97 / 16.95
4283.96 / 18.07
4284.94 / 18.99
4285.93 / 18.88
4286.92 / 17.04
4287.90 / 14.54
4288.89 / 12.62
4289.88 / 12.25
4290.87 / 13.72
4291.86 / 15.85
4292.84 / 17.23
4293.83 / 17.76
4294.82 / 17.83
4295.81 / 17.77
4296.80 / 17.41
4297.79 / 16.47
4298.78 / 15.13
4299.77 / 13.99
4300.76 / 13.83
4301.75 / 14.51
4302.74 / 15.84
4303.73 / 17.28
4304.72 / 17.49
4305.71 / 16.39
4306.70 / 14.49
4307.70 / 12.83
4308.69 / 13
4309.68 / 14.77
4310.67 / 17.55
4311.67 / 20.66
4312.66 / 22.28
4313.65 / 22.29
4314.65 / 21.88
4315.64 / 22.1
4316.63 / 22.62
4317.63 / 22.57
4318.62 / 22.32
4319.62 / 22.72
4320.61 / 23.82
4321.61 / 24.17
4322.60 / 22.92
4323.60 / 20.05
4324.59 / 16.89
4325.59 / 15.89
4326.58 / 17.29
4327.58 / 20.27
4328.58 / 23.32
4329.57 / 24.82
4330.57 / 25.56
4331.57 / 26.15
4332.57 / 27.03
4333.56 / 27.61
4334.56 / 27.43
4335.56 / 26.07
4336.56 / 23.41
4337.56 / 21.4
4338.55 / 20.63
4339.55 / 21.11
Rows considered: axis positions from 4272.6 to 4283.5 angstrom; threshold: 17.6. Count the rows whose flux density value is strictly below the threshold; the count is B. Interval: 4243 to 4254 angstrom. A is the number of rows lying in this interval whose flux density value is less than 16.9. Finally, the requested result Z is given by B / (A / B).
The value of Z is 8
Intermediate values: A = 6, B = 7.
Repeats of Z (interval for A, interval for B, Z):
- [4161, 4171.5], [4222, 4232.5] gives 20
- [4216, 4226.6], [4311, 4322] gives 0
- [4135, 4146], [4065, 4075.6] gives 20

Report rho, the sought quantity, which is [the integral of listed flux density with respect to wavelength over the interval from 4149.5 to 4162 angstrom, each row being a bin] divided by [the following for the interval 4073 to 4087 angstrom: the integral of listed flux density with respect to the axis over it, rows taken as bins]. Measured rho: 1.05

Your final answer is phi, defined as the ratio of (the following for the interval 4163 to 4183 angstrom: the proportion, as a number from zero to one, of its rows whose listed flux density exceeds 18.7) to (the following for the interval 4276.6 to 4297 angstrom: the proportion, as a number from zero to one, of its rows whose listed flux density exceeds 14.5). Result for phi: 0.39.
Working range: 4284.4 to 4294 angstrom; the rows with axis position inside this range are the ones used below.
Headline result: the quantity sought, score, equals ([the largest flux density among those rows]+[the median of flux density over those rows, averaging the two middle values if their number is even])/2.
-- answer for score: 17.7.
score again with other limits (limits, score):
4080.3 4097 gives 20.9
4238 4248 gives 18.6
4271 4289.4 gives 18.0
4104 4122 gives 18.1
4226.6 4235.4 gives 11.5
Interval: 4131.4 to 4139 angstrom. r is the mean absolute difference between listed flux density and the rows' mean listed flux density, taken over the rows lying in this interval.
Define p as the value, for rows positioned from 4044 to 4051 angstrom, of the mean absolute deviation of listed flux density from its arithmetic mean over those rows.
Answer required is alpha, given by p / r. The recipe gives 0.72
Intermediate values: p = 1.77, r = 2.5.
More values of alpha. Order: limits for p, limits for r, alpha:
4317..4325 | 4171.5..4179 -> 1.00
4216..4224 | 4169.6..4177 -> 3.00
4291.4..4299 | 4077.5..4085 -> 0.72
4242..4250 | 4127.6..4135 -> 0.95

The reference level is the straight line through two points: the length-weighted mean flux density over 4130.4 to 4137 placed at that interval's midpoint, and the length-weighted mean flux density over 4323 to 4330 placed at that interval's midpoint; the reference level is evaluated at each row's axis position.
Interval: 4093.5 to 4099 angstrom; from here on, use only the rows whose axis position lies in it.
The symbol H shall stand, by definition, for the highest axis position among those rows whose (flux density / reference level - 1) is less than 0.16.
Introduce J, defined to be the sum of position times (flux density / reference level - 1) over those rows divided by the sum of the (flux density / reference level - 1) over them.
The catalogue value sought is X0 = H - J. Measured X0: 3.0 angstrom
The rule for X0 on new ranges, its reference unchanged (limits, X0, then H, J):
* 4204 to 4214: 4.7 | 4213.52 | 4208.8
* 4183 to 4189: 4.4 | 4188.37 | 4184.0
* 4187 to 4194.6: -1.8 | 4191.26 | 4193.0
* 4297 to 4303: 2.4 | 4302.74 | 4300.4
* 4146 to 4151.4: -2.0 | 4147.11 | 4149.2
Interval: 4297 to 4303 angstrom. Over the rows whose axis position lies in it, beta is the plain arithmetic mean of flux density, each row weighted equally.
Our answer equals 15.0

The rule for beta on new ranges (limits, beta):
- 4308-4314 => 18.4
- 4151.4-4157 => 18.2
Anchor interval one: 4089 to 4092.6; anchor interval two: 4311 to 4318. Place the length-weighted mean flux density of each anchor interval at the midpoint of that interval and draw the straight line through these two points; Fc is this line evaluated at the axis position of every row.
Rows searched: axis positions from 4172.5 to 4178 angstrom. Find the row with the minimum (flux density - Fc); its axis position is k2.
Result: 4172.97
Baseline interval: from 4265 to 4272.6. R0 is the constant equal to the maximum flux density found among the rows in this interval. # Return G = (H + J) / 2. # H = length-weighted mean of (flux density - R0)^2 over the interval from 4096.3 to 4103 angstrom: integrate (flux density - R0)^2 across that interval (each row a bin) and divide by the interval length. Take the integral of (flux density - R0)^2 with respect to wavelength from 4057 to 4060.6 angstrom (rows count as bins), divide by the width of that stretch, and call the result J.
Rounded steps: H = 34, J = 31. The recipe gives 33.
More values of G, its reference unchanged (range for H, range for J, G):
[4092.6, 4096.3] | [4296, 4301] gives 19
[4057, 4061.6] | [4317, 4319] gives 19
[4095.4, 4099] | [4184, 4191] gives 22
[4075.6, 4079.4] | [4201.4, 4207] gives 30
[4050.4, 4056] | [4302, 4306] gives 28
